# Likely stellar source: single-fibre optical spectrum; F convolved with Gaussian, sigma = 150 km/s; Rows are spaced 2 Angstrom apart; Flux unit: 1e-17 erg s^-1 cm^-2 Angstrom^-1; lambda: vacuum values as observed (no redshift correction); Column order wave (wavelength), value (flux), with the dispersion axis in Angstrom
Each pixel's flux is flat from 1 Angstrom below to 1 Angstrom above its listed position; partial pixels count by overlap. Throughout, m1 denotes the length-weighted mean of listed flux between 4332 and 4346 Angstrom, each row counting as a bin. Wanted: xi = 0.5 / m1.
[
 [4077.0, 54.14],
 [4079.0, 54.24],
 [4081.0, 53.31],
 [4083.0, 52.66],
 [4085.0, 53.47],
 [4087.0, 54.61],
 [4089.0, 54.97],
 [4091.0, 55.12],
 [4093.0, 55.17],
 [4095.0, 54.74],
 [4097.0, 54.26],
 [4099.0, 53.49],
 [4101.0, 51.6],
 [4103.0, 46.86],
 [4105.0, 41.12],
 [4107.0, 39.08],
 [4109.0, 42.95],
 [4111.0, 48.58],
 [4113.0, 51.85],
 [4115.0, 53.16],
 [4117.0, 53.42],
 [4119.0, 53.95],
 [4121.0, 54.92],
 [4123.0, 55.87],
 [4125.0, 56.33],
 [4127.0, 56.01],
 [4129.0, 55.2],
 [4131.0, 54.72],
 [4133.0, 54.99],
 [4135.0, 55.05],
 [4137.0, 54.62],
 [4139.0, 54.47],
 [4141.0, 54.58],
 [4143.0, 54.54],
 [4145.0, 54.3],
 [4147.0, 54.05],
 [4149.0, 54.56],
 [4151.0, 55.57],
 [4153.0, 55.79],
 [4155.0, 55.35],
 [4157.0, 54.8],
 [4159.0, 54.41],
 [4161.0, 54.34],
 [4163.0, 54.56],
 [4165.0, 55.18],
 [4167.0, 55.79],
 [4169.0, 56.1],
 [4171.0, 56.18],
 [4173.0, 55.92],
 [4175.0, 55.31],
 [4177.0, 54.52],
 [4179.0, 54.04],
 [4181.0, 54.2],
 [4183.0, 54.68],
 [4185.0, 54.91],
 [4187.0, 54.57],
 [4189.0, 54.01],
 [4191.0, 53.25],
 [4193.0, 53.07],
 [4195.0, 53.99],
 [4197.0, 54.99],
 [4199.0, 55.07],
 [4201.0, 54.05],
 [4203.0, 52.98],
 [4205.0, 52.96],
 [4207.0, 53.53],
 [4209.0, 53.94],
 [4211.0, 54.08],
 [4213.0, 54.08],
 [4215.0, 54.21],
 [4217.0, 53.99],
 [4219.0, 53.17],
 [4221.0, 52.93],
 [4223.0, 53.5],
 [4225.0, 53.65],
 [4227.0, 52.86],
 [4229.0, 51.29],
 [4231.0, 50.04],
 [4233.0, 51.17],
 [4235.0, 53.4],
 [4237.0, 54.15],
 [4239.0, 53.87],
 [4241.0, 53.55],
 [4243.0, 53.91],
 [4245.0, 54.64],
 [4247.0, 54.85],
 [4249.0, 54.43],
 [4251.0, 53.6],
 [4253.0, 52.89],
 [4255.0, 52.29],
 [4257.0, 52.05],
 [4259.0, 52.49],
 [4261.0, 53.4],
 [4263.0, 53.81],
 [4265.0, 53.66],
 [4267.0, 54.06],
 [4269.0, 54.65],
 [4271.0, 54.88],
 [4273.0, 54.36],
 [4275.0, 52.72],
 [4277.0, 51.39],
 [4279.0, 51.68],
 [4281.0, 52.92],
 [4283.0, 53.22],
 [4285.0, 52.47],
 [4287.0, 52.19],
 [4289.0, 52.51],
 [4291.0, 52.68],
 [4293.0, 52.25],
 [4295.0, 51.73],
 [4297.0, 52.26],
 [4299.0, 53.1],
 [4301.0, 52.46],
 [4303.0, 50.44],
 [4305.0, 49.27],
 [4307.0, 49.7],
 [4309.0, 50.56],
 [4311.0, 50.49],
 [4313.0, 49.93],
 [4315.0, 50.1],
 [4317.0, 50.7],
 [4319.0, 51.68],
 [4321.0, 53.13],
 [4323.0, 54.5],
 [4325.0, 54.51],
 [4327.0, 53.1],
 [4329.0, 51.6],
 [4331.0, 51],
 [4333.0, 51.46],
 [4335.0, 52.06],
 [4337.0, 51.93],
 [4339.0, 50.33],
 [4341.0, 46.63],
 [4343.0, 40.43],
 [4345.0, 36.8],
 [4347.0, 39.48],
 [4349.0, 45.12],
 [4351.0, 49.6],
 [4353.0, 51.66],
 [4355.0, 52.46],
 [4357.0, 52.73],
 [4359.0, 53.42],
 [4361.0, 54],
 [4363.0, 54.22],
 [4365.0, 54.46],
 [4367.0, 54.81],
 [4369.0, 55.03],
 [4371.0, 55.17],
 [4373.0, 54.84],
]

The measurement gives 0.0106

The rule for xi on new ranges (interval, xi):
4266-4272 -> 0.0092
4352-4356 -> 0.0096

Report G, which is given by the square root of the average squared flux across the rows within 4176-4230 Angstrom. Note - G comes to 53.8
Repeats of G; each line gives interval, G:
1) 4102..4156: 52.9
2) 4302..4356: 49.8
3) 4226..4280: 53.2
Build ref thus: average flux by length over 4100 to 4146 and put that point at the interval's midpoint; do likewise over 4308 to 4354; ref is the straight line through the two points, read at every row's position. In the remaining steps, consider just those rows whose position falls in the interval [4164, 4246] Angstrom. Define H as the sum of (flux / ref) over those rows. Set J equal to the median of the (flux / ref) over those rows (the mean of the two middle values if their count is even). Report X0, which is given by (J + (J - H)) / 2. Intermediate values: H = 43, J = 1.06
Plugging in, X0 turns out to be -20.6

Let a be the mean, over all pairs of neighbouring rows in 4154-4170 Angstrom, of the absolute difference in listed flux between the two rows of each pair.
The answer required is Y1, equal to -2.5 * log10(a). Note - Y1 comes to 1.01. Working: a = 0.40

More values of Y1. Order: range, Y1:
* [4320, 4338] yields 0.30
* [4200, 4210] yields 0.72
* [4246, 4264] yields 0.61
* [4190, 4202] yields 0.48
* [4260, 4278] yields 0.45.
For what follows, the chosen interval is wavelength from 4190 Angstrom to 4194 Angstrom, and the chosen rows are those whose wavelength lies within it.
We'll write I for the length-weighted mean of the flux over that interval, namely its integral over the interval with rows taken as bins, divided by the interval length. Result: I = 53.2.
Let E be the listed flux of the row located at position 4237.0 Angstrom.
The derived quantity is 54.15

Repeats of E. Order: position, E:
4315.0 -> 50.1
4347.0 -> 39.48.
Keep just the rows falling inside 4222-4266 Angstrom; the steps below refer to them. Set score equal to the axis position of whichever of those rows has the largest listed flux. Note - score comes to 4247.0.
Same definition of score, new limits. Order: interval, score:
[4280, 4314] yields 4283.0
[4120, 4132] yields 4125.0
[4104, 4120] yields 4119.0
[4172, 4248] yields 4173.0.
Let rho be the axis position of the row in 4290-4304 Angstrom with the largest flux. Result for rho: 4299.0 Angstrom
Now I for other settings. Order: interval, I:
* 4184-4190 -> 54.5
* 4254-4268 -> 53.1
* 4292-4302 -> 52.4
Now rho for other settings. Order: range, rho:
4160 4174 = 4171.0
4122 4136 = 4125.0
